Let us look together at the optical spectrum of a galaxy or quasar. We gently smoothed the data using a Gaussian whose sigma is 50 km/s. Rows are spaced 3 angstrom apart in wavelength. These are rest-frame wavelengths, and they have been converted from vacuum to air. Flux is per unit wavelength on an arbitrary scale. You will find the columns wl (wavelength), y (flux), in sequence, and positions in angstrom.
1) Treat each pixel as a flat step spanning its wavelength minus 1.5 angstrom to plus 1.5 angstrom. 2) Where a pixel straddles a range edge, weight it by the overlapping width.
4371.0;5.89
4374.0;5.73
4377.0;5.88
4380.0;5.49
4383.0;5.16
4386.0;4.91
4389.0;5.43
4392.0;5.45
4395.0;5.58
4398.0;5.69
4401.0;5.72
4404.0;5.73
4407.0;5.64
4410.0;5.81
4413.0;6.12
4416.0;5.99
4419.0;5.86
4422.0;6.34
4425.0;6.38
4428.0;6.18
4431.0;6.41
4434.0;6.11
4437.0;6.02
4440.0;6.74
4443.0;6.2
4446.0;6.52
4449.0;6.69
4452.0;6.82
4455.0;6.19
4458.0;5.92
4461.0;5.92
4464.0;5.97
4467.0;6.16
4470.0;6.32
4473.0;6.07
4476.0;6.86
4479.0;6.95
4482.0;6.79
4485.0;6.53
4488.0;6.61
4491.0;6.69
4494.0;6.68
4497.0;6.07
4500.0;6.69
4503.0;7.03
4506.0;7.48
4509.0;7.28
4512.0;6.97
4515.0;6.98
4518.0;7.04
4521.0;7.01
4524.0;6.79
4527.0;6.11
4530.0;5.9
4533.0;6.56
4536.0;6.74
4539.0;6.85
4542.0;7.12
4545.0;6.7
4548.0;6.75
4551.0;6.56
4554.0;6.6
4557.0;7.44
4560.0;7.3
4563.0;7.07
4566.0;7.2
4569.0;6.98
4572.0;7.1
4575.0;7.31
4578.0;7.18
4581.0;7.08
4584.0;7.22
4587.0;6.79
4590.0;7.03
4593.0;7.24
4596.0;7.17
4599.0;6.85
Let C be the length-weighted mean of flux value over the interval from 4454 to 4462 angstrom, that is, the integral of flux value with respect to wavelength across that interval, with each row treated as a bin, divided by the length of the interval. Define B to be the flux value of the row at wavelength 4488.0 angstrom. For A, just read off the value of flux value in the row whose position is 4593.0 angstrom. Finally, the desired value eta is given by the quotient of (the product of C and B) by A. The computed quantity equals 5.5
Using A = 7.24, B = 6.61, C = 6.0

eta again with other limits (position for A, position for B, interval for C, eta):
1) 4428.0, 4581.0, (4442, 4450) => 7.4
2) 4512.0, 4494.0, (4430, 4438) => 5.9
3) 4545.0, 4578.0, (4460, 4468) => 6.4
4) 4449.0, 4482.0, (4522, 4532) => 6.4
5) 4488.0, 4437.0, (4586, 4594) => 6.4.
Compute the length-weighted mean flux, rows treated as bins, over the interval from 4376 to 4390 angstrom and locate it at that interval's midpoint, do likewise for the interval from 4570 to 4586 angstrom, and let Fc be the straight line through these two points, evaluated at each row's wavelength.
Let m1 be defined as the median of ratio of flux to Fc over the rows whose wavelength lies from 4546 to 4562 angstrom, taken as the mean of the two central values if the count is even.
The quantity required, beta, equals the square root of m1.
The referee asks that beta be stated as 0.99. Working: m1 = 0.98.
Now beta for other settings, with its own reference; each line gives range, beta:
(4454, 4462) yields 0.99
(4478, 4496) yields 1.02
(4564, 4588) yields 1.00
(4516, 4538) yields 1.00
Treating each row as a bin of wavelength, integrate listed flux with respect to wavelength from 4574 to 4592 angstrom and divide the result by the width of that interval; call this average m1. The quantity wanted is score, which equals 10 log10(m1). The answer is 8.51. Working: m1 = 7.1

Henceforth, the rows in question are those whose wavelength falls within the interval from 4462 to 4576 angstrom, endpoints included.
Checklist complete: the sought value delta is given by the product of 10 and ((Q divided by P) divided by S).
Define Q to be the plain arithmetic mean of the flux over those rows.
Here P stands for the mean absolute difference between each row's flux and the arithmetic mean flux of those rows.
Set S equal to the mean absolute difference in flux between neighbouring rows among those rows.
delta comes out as 804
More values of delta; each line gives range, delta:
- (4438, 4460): 650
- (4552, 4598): 2027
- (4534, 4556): 2921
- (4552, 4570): 1058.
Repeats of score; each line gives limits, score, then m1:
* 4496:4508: 8.37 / 6.9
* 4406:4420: 7.70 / 5.9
